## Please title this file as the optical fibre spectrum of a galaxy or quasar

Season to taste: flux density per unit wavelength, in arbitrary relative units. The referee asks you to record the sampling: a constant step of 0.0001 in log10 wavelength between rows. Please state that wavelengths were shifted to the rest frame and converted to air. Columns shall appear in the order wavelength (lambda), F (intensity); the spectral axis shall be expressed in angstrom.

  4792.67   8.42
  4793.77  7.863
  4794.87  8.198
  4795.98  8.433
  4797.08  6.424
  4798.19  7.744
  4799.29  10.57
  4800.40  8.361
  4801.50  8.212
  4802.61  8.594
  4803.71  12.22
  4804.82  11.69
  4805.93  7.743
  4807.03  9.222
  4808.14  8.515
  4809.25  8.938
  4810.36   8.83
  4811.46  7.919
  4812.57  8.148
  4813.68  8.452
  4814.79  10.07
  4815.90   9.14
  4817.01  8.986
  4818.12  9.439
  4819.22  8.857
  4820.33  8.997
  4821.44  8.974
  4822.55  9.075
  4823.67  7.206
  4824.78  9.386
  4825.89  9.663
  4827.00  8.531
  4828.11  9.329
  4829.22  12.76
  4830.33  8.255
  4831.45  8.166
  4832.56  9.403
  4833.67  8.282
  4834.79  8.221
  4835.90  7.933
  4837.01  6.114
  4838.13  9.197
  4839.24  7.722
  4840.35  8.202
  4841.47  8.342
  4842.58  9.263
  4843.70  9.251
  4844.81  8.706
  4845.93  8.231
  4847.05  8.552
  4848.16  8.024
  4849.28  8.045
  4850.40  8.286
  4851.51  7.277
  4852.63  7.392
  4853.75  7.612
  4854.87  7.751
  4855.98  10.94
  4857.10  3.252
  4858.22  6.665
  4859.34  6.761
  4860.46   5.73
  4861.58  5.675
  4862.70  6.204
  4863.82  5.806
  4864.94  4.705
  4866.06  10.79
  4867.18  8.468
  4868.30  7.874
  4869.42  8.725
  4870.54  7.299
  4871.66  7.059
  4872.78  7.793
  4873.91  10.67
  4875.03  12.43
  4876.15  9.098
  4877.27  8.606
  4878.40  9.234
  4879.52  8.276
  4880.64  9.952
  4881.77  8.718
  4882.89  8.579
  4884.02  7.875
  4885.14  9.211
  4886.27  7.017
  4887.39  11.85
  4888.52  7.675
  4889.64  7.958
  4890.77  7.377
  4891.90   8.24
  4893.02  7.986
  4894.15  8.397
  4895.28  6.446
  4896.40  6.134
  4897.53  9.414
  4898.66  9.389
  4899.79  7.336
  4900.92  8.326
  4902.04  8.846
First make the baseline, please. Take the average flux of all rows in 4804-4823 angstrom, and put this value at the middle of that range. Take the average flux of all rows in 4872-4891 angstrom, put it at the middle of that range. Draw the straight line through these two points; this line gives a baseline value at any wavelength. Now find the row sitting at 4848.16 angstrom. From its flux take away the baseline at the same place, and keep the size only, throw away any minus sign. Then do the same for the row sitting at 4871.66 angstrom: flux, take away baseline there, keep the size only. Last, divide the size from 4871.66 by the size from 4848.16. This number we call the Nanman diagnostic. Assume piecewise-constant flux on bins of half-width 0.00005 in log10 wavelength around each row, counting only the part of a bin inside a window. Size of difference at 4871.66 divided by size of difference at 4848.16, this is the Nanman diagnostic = 2.0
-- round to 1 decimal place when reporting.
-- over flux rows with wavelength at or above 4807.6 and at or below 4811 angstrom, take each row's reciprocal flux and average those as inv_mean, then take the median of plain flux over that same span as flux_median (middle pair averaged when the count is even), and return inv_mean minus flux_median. -8.7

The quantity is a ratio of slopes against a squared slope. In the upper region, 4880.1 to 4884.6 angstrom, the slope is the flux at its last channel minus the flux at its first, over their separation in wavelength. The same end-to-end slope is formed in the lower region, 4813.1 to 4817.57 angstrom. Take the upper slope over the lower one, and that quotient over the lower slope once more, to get -24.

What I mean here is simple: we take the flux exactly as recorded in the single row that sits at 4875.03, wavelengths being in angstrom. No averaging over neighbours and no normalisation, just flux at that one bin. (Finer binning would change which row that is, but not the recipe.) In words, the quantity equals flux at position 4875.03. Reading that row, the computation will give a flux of 12.43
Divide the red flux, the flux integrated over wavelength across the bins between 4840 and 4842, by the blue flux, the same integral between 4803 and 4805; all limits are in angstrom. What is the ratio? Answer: 0.70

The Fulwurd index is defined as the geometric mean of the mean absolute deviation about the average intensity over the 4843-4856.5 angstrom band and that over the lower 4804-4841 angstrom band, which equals 0.73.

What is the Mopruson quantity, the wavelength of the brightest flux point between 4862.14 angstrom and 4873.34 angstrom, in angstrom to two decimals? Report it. 4866.06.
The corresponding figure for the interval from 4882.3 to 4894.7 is 4887.39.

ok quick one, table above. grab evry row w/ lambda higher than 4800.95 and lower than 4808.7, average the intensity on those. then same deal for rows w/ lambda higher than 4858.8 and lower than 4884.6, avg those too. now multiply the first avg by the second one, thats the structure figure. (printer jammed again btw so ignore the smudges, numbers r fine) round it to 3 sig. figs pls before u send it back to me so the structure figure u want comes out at 76.6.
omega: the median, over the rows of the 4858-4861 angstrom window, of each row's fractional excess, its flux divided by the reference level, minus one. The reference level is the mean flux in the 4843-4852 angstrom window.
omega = -0.20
